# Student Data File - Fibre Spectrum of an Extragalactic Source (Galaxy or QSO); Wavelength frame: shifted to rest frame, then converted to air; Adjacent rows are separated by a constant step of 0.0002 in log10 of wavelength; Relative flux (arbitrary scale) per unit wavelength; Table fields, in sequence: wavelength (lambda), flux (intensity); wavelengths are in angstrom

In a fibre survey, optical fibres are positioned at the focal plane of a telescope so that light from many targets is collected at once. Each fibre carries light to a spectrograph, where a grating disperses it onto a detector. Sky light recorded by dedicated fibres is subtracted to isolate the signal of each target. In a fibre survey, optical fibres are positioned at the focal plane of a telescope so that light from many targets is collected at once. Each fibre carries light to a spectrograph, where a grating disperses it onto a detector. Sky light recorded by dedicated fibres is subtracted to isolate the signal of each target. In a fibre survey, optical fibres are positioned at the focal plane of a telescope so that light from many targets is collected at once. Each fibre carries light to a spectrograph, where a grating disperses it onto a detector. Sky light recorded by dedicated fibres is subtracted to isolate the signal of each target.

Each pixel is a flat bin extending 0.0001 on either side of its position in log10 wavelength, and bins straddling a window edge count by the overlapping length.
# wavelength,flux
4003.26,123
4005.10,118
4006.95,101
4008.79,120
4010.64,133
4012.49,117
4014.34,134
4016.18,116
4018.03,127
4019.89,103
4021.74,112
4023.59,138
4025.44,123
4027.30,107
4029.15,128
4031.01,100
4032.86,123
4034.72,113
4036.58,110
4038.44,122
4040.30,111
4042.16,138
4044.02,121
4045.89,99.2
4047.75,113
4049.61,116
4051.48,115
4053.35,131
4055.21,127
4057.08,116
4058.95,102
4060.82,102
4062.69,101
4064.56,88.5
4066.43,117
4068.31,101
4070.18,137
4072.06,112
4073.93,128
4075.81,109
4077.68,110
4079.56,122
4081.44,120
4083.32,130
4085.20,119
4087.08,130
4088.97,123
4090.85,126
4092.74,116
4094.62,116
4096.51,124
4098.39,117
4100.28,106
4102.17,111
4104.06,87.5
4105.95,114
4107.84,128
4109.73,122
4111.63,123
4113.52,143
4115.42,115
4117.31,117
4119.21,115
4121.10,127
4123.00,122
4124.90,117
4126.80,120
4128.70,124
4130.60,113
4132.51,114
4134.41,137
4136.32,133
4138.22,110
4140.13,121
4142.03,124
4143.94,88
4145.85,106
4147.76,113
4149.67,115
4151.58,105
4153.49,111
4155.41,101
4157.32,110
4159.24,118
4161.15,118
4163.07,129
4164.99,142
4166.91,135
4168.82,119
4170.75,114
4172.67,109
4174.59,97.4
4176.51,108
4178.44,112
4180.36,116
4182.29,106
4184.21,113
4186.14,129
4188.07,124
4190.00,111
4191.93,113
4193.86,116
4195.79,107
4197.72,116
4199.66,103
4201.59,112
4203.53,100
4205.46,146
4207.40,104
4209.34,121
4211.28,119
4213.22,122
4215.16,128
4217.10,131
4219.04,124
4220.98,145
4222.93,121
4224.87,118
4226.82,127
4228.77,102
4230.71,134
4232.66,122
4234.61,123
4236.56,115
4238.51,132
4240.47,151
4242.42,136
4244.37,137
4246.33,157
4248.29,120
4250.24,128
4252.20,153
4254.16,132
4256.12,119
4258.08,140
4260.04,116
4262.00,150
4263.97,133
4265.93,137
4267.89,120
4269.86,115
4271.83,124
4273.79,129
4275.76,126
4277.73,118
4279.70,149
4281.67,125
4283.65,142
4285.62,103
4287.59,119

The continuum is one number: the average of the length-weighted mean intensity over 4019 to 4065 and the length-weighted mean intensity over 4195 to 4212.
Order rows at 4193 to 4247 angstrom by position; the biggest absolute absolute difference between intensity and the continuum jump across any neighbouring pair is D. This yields 24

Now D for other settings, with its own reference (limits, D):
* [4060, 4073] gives 23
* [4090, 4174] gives 28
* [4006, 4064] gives 21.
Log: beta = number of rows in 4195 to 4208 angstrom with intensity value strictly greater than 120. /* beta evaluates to 1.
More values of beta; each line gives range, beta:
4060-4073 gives 1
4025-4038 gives 3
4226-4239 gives 5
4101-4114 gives 4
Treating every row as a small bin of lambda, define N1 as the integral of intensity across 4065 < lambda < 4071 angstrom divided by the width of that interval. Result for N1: 115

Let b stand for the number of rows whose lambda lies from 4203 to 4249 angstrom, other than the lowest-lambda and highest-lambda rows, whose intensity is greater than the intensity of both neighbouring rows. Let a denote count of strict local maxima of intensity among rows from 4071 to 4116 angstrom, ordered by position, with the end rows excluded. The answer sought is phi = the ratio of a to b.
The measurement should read 1.00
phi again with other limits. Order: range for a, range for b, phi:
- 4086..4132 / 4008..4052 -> 0.89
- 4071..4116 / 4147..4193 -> 1.80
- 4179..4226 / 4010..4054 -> 1.00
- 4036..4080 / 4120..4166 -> 1.40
